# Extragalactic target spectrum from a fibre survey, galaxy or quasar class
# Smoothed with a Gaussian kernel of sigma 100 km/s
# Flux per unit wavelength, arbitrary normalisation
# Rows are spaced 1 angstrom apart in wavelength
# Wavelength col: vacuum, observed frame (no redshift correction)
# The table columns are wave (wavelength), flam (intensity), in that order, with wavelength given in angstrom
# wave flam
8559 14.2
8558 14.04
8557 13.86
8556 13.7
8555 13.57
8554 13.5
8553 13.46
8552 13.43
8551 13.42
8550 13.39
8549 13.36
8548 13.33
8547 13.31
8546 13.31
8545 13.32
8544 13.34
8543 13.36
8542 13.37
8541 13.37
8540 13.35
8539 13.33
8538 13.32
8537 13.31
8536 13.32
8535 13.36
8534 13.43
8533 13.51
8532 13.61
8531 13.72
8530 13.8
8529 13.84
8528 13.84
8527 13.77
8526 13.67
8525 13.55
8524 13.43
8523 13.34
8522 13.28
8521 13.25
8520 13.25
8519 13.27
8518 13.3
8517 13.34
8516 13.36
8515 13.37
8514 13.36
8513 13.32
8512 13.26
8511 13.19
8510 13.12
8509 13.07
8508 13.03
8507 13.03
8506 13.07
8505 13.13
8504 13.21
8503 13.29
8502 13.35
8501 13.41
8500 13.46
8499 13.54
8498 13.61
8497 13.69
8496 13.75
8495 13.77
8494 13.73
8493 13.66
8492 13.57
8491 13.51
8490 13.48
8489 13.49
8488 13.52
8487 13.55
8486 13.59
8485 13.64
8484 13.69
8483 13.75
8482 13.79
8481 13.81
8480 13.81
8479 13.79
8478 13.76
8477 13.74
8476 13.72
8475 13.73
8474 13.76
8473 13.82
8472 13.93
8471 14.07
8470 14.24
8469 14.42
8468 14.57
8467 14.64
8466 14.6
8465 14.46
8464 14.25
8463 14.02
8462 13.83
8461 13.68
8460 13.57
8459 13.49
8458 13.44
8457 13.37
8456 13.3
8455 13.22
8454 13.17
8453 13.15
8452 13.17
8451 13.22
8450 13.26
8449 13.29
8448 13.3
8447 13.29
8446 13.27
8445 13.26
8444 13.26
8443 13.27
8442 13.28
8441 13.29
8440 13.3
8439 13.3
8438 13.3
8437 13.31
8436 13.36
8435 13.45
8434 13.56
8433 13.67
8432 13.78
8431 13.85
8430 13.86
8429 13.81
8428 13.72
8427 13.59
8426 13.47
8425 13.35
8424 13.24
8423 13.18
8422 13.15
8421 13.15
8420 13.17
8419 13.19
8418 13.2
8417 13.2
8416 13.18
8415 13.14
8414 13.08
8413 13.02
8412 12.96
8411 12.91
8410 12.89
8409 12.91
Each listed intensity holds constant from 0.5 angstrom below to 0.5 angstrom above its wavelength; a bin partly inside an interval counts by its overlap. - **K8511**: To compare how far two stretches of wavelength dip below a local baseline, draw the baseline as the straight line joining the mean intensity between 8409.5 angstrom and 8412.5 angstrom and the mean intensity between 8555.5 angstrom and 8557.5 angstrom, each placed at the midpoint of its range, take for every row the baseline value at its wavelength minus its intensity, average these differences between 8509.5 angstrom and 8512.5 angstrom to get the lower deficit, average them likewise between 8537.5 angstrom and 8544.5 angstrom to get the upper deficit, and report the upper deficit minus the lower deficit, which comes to 0.019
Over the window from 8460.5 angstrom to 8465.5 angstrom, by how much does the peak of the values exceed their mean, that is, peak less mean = 0.412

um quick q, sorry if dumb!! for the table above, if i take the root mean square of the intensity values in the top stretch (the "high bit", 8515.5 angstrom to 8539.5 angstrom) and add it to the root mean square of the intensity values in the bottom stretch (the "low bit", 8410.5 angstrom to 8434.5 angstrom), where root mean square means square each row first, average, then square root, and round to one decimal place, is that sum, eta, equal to 26.8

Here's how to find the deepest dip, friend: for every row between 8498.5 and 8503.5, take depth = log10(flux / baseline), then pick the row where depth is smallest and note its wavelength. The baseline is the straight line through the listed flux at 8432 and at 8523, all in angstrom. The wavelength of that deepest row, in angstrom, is 8503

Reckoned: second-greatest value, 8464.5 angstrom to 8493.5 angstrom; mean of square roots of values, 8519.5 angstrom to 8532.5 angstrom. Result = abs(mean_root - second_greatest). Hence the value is 10.9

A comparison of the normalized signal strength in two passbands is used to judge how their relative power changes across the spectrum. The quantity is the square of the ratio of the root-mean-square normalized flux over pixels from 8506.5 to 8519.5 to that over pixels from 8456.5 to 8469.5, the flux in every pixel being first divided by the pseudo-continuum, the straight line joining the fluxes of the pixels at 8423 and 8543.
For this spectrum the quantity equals 0.88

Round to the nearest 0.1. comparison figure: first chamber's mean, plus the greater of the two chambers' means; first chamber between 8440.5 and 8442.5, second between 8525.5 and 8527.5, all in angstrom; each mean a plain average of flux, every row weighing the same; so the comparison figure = 27.0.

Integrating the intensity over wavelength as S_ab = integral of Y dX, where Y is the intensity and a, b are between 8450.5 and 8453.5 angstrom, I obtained 39.5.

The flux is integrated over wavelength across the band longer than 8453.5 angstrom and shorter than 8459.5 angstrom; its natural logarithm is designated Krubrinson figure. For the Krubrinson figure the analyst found 4.38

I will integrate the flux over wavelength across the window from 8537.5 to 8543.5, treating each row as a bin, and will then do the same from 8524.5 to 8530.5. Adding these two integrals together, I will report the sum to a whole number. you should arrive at 163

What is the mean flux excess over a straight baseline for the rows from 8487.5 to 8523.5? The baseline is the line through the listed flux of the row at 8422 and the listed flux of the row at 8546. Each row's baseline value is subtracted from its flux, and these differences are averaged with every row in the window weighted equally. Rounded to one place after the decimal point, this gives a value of 0.1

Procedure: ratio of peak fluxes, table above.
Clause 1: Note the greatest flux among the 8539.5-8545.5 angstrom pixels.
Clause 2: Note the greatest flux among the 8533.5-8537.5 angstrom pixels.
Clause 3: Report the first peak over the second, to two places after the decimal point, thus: 1.00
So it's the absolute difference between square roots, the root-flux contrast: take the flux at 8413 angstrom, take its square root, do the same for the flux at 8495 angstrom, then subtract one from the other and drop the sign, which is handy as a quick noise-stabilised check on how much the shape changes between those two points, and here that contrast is 0.10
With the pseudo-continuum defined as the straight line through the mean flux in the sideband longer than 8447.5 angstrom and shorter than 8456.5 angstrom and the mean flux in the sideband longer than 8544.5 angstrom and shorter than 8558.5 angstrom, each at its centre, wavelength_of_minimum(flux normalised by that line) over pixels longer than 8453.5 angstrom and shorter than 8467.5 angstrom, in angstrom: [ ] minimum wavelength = 8454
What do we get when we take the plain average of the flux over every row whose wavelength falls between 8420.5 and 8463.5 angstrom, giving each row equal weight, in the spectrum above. 13.4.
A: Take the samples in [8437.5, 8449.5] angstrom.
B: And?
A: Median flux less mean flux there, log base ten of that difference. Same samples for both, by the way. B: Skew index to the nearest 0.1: -2.2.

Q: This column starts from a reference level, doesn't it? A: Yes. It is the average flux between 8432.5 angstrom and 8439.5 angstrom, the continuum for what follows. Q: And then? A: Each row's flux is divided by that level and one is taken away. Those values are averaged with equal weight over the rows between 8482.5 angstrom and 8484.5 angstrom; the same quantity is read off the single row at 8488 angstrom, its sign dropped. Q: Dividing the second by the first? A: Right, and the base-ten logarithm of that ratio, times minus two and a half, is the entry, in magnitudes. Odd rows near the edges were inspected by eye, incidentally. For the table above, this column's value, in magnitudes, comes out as 1.2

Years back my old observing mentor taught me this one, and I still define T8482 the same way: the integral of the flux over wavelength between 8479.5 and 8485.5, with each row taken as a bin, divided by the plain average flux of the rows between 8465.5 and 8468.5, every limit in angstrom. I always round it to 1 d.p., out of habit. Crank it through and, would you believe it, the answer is 5.6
